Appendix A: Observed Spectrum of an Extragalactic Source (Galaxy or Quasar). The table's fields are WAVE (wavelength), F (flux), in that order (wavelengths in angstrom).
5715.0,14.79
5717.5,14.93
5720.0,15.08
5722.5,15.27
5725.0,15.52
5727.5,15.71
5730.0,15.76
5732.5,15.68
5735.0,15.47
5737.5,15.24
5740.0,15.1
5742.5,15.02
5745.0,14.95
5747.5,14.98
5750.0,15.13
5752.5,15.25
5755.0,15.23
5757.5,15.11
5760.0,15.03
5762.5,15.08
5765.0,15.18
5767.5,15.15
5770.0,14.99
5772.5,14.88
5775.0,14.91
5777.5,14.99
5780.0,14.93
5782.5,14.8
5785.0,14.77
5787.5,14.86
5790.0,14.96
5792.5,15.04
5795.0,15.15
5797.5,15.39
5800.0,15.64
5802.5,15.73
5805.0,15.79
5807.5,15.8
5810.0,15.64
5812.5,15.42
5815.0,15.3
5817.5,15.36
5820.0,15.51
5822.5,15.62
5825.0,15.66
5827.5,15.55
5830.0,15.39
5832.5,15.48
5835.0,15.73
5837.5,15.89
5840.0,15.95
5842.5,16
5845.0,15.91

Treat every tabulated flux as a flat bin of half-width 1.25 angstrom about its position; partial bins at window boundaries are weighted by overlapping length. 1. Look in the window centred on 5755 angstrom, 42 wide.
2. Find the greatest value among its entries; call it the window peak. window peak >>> 15.47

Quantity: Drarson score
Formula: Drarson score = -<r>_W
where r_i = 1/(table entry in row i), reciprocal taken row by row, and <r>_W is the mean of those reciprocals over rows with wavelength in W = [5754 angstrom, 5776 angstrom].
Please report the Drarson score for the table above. -0.0664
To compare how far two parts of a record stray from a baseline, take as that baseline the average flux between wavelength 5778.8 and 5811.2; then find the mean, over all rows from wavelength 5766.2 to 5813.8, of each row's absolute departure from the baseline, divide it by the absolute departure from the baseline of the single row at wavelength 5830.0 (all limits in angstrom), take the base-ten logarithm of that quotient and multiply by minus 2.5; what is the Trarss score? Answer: -1.1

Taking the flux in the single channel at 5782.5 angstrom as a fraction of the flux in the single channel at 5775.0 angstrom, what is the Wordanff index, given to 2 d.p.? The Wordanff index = 0.99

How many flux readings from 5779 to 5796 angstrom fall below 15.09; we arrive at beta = 6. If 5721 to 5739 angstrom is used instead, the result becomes 0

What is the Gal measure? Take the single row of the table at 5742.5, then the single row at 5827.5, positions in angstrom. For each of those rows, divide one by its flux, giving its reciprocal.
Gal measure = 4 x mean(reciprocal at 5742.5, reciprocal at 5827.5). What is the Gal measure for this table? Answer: 0.262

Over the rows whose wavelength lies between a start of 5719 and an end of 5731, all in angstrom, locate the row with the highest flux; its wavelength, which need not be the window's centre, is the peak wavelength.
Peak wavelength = 5730.0 angstrom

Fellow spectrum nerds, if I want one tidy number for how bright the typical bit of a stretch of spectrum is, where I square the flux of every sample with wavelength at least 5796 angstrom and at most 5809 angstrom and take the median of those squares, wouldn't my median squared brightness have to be 247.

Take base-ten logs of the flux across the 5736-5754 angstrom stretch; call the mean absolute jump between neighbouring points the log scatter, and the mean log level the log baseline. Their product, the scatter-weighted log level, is 0.0033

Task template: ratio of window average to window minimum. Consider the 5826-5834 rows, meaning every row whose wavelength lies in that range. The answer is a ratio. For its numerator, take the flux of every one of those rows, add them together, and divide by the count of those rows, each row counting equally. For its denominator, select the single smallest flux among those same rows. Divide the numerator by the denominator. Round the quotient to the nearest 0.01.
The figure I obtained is 1.01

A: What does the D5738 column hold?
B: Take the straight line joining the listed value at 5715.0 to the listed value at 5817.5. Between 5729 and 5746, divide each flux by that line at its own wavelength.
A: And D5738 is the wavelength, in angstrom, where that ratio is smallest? 5745.0 angstrom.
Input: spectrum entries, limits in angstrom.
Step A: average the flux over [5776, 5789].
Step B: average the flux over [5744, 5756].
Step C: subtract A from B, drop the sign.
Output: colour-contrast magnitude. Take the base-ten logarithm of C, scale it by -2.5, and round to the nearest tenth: 1.6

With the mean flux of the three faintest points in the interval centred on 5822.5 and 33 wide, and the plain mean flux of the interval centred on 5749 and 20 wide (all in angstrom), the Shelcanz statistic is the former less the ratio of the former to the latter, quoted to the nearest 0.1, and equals 14.3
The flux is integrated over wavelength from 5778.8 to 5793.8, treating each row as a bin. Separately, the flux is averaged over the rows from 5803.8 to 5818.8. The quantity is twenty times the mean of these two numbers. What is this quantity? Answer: 2390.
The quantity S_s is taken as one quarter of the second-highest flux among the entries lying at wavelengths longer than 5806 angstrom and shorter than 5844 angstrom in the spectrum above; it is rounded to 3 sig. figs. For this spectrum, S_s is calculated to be 3.99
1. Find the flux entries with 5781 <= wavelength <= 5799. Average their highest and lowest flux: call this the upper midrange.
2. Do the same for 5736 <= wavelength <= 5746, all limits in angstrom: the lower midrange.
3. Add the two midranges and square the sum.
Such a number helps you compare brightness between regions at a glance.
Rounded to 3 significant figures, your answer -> 911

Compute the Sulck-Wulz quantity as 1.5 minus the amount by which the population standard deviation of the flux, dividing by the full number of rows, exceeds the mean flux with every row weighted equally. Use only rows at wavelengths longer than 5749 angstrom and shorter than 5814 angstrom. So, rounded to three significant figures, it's 16.4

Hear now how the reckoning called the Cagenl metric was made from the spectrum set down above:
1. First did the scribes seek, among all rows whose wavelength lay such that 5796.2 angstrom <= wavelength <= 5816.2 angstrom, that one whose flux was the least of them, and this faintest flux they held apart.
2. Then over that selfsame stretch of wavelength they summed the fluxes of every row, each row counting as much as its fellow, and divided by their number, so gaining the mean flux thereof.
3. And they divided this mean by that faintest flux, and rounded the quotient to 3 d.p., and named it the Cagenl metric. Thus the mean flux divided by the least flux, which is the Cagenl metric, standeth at 1.019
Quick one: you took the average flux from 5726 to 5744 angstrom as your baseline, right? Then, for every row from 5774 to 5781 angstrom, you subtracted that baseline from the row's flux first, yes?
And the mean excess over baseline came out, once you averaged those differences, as -0.48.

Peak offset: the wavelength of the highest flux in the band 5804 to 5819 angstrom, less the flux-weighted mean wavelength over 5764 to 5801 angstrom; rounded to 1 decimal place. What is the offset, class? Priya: 24.9 angstrom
